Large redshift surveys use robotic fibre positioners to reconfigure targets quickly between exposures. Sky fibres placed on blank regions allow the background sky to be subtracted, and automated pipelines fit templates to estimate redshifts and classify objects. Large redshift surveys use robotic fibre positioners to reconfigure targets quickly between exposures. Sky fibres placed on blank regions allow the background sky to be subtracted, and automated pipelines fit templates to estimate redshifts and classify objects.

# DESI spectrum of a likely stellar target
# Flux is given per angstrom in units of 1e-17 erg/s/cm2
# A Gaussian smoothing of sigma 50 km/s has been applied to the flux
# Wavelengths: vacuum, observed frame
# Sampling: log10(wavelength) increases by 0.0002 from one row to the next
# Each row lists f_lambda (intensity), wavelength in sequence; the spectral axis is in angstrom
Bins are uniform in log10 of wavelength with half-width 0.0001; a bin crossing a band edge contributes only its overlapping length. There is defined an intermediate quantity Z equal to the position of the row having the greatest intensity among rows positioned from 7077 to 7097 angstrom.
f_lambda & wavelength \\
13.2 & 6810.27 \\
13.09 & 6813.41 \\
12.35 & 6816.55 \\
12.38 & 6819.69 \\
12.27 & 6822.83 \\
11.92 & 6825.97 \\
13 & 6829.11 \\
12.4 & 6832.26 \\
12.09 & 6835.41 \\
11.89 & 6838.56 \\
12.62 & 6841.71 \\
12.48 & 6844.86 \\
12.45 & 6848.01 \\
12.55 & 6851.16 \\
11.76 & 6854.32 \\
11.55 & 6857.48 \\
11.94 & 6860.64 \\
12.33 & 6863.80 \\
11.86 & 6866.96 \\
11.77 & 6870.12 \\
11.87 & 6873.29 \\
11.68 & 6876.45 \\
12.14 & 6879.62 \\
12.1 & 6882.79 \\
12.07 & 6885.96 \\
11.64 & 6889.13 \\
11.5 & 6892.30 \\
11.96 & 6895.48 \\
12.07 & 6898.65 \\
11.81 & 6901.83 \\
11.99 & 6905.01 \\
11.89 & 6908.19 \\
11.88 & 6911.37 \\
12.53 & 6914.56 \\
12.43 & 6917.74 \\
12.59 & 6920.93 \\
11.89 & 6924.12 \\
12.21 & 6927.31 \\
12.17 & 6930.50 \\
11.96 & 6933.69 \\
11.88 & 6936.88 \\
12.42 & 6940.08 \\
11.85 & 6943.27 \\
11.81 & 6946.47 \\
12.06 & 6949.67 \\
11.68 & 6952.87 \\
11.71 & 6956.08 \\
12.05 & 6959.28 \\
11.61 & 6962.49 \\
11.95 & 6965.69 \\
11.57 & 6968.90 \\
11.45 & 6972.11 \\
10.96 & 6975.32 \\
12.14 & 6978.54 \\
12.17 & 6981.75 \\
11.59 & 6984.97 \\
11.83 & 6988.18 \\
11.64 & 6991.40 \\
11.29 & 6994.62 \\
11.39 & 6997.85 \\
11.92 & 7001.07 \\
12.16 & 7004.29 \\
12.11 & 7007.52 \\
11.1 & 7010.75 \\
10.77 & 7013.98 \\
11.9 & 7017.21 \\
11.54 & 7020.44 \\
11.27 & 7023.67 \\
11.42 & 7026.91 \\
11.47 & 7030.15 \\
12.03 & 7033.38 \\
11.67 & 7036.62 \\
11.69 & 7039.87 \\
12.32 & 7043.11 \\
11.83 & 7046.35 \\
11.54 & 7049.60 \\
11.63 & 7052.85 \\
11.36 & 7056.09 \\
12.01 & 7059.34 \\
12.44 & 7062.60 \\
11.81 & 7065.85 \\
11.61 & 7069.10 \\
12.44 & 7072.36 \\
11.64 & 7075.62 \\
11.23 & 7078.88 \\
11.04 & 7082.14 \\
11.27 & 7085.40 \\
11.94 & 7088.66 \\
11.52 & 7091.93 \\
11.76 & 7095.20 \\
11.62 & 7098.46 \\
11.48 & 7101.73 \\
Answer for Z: 7088.66 angstrom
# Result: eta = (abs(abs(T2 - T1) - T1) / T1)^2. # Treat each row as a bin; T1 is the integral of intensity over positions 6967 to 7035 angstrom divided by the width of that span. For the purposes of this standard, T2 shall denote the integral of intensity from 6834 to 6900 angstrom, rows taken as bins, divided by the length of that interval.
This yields 0.931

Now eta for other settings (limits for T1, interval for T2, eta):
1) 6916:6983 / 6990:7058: 0.949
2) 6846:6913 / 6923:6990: 0.985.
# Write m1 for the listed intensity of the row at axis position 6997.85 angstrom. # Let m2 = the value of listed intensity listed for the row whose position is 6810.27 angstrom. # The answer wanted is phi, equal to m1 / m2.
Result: 0.86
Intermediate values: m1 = 11.39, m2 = 13.2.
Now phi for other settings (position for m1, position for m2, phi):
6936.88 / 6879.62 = 0.98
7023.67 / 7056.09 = 0.99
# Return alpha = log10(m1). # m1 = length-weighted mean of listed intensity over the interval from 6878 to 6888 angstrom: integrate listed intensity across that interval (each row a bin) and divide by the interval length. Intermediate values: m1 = 12.1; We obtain 1.08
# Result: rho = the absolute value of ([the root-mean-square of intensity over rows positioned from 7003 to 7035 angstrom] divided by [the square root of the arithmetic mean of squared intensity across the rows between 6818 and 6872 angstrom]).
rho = 0.95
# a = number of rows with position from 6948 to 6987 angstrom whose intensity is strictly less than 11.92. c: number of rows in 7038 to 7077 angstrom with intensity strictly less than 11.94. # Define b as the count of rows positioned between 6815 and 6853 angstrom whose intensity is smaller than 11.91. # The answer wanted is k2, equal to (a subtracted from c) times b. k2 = 1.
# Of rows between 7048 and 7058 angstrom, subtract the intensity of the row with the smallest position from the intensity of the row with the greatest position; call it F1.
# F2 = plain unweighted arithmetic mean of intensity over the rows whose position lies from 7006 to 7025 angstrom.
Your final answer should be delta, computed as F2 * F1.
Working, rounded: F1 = -0.18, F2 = 11.4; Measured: -2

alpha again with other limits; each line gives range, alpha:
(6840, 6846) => 1.10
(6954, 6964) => 1.07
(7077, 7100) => 1.06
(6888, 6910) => 1.07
